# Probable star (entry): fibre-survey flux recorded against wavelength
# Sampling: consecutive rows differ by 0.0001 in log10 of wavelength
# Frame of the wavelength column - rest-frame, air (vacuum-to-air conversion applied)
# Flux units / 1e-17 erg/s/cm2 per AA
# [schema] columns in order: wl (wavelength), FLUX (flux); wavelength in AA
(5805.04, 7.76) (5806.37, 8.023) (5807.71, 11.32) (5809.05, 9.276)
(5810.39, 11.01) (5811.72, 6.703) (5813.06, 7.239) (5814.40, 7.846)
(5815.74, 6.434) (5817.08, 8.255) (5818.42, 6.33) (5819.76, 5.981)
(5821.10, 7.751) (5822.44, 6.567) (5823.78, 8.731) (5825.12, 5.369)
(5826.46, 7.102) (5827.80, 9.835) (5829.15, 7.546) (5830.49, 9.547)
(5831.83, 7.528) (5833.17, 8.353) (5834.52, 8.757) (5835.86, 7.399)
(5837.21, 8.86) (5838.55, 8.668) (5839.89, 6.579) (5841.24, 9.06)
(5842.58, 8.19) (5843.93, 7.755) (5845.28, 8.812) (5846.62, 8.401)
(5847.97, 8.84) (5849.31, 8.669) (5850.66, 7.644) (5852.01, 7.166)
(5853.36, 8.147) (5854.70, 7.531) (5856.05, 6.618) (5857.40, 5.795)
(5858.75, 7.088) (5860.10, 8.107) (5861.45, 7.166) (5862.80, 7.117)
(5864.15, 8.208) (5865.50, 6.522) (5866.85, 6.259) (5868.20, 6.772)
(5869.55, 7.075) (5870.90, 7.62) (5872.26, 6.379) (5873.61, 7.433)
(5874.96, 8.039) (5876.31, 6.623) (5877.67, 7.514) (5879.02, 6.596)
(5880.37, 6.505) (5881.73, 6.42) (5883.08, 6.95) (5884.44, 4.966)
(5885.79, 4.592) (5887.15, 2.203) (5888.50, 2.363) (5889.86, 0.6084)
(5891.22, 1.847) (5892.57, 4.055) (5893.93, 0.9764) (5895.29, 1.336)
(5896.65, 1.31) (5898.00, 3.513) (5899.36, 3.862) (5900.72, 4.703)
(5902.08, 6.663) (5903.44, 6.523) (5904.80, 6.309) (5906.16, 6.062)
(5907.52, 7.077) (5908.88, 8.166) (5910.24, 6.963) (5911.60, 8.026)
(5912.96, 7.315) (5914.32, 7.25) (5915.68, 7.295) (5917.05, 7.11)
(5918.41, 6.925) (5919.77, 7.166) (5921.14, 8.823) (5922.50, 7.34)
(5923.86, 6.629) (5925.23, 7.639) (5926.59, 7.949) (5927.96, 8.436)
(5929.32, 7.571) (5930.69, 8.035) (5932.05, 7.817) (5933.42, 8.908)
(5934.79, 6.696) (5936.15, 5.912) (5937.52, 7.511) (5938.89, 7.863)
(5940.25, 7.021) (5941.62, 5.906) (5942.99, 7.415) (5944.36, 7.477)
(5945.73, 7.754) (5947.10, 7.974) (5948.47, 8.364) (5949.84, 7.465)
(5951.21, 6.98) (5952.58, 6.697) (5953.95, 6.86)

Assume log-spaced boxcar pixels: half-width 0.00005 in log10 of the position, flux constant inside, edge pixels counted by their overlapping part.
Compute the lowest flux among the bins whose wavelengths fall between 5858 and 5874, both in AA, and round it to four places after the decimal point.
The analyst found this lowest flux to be 6.2590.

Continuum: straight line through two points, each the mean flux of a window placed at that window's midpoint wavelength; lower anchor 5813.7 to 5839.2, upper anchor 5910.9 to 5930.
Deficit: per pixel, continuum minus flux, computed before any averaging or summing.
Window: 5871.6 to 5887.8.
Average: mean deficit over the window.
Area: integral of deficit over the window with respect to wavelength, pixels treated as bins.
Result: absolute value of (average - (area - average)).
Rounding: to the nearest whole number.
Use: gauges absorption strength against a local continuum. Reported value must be 20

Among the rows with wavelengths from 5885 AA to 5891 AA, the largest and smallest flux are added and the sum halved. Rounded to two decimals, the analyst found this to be 2.60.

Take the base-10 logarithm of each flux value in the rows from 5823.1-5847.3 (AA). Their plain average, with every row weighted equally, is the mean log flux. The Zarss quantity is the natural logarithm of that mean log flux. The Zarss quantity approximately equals -0.10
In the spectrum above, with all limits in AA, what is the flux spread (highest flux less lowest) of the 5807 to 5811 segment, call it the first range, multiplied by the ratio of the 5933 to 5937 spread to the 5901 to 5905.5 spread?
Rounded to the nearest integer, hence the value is 17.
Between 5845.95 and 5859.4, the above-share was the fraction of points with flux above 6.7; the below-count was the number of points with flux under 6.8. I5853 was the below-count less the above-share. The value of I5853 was 1.2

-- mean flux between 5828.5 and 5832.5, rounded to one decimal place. 8.2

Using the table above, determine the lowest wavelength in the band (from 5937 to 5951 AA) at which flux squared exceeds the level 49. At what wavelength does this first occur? 5937.52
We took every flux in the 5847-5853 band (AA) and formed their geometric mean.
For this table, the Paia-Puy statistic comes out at 8.0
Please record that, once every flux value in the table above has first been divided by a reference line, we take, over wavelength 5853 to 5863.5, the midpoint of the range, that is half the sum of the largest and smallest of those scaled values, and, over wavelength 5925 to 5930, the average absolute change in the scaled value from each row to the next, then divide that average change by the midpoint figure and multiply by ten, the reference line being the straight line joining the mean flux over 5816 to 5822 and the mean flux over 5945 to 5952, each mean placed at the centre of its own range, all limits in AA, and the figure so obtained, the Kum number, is 0.75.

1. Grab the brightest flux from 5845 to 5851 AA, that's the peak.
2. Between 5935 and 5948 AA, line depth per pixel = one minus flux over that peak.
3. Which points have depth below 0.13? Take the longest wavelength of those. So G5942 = 5947.10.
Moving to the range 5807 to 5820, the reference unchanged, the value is 5817.08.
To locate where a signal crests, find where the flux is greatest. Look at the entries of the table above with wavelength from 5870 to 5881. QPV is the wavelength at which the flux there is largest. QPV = 5874.96 AA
